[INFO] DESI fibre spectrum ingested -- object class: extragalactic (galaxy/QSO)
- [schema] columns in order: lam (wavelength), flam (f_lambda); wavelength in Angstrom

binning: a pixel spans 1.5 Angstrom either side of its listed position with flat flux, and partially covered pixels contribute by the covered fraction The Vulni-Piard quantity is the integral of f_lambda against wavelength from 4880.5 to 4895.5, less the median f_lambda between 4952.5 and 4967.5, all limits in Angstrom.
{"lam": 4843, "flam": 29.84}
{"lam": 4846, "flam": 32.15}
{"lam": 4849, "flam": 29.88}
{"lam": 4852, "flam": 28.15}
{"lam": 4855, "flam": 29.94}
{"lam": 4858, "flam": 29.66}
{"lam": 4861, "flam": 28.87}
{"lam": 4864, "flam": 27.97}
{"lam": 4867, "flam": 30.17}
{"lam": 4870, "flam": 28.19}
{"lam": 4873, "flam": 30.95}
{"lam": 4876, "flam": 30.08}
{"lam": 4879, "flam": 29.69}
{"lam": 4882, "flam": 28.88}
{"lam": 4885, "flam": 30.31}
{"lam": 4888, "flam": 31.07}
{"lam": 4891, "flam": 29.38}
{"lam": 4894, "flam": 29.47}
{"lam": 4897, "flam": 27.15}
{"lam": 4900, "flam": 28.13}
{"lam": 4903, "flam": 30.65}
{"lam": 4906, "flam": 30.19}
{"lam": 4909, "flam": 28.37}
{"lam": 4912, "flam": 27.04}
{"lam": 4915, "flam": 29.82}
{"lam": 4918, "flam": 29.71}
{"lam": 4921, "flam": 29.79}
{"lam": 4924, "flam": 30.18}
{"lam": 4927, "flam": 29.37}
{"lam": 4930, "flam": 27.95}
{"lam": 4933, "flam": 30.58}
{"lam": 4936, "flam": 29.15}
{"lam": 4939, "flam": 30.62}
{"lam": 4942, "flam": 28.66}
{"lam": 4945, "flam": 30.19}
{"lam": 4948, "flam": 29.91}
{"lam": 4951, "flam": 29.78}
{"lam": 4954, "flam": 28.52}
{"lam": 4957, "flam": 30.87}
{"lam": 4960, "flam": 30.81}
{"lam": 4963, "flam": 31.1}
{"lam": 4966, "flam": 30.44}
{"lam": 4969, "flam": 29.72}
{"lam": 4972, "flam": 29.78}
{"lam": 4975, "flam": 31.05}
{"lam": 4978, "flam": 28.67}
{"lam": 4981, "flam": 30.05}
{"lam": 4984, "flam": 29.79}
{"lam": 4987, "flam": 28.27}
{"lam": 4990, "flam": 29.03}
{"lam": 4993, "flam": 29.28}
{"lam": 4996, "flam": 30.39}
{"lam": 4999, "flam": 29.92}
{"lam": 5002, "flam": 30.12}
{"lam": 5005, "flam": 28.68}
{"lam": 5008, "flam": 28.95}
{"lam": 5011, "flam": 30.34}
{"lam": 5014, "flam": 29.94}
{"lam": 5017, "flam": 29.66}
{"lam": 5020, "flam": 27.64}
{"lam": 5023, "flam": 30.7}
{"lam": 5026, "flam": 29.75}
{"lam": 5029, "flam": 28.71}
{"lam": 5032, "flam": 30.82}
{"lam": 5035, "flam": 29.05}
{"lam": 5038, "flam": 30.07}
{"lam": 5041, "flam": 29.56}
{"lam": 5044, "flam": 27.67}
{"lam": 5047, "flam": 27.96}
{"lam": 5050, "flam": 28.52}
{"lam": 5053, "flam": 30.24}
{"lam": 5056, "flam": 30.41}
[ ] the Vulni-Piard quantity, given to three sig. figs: 417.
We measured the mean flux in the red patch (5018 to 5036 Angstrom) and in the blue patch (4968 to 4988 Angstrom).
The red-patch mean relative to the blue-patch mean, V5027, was 0.994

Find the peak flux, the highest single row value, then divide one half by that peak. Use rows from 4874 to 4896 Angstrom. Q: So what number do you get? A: 0.0161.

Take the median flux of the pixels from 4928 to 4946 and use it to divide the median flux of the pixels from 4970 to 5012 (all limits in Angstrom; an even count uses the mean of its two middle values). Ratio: 1.00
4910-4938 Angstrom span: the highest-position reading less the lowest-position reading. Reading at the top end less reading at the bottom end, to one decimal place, 2.1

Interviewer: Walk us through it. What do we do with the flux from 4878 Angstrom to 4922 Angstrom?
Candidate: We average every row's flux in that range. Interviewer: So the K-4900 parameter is 29.3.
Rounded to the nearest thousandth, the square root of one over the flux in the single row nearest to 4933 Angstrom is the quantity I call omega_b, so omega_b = 0.181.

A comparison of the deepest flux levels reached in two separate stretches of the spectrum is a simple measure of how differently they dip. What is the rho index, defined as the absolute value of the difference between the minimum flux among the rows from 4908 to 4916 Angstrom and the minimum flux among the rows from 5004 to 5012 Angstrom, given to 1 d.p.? 1.6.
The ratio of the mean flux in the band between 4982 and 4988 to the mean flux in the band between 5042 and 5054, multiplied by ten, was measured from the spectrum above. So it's 10.2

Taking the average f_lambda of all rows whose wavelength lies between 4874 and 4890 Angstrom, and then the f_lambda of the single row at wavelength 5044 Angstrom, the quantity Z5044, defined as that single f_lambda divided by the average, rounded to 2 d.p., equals 0.92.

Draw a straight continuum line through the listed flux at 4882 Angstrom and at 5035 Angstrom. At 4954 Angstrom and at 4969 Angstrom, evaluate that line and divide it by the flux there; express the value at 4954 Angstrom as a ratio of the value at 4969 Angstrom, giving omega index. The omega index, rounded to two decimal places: 1.04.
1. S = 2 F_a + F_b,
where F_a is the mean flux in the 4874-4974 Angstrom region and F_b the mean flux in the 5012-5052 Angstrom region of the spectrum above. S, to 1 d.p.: 88.5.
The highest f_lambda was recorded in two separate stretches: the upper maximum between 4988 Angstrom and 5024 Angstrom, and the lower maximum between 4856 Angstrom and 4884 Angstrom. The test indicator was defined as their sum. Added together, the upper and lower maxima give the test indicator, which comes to 61.65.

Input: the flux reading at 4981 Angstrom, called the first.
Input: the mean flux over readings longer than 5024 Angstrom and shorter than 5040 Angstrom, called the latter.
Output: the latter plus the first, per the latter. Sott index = 2.01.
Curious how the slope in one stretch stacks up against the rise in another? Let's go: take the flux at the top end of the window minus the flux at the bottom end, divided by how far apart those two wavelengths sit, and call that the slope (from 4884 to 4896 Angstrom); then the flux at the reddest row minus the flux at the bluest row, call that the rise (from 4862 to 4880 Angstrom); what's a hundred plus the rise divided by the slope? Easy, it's 82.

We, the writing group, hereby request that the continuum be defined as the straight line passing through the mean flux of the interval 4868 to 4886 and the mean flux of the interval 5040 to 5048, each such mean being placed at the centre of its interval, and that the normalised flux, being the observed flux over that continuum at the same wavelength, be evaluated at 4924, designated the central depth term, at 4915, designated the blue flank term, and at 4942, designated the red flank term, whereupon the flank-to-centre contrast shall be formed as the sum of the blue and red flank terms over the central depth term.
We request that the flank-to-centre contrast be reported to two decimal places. 1.94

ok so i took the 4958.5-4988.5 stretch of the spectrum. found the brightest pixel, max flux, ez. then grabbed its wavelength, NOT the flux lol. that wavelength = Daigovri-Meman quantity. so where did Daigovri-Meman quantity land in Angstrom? 4963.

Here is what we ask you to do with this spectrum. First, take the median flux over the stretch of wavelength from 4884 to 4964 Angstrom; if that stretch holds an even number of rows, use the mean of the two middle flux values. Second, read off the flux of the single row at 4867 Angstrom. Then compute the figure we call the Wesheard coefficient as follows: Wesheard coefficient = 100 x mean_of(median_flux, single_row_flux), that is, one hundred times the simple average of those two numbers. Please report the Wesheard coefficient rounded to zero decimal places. 2998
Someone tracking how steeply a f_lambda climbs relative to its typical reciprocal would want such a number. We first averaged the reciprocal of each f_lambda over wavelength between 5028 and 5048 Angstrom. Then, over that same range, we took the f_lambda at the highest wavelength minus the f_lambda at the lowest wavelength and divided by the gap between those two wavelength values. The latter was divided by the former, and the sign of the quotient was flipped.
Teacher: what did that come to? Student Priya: 1.2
